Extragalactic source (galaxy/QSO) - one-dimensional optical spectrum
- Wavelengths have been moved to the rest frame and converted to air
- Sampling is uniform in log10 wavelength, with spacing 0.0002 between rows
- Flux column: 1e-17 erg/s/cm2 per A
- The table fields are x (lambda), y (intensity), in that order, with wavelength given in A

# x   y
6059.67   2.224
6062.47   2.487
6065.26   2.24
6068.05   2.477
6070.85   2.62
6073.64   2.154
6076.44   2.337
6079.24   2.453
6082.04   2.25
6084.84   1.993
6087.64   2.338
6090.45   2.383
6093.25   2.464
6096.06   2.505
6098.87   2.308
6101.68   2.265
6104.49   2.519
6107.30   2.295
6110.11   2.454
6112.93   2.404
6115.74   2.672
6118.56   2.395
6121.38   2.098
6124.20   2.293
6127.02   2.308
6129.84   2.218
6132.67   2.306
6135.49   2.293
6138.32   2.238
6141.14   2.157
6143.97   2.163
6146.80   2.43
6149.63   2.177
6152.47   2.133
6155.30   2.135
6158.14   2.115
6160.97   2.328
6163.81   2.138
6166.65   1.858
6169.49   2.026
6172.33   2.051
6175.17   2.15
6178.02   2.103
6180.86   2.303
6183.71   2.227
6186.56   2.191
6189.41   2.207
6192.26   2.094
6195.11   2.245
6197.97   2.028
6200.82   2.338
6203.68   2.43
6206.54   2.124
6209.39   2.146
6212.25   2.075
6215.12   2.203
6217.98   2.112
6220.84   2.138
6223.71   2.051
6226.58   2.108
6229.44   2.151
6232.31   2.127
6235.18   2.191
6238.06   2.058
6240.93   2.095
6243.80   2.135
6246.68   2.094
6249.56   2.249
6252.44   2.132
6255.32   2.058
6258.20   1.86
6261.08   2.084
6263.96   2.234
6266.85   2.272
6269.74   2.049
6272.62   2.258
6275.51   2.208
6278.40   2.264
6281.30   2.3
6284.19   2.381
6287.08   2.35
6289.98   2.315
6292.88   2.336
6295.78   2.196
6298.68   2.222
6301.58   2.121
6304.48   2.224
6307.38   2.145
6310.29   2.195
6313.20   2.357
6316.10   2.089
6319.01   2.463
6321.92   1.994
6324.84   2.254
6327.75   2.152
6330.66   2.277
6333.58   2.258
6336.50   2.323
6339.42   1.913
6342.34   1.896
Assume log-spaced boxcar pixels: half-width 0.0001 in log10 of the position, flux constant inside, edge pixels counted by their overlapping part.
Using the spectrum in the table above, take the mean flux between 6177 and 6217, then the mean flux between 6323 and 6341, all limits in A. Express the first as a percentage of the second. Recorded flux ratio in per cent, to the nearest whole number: 100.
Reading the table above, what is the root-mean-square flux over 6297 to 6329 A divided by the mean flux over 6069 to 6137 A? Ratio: 0.94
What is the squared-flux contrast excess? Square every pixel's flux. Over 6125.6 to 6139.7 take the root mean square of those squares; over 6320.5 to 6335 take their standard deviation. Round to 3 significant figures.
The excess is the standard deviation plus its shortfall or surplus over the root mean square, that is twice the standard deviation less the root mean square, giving -4.26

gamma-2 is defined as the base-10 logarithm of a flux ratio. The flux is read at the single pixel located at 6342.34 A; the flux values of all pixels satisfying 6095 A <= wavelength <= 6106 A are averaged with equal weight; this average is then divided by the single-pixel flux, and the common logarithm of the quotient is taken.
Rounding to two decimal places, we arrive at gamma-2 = 0.10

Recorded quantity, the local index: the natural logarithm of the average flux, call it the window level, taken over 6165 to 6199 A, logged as 0.75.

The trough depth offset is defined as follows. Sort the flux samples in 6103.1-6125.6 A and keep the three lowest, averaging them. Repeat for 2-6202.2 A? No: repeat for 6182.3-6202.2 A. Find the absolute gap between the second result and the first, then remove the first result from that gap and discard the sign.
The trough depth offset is 2.10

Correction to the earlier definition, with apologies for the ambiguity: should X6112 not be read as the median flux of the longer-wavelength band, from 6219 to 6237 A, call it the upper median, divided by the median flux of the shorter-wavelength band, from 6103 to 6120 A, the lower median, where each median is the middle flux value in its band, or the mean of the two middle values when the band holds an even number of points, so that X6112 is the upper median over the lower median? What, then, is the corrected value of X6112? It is 0.88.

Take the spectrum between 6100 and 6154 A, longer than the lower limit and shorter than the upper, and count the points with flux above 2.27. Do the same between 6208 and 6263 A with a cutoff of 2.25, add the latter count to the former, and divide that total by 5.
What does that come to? 2.2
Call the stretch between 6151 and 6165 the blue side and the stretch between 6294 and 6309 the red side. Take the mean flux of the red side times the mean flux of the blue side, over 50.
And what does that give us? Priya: 0.095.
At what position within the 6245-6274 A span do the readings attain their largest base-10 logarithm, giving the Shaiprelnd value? 6266.85 A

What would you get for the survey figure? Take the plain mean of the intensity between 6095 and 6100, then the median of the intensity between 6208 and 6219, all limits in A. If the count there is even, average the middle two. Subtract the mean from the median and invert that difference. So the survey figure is -4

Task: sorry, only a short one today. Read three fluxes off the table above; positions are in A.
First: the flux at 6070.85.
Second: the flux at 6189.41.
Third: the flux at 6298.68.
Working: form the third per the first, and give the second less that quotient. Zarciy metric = 1.36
